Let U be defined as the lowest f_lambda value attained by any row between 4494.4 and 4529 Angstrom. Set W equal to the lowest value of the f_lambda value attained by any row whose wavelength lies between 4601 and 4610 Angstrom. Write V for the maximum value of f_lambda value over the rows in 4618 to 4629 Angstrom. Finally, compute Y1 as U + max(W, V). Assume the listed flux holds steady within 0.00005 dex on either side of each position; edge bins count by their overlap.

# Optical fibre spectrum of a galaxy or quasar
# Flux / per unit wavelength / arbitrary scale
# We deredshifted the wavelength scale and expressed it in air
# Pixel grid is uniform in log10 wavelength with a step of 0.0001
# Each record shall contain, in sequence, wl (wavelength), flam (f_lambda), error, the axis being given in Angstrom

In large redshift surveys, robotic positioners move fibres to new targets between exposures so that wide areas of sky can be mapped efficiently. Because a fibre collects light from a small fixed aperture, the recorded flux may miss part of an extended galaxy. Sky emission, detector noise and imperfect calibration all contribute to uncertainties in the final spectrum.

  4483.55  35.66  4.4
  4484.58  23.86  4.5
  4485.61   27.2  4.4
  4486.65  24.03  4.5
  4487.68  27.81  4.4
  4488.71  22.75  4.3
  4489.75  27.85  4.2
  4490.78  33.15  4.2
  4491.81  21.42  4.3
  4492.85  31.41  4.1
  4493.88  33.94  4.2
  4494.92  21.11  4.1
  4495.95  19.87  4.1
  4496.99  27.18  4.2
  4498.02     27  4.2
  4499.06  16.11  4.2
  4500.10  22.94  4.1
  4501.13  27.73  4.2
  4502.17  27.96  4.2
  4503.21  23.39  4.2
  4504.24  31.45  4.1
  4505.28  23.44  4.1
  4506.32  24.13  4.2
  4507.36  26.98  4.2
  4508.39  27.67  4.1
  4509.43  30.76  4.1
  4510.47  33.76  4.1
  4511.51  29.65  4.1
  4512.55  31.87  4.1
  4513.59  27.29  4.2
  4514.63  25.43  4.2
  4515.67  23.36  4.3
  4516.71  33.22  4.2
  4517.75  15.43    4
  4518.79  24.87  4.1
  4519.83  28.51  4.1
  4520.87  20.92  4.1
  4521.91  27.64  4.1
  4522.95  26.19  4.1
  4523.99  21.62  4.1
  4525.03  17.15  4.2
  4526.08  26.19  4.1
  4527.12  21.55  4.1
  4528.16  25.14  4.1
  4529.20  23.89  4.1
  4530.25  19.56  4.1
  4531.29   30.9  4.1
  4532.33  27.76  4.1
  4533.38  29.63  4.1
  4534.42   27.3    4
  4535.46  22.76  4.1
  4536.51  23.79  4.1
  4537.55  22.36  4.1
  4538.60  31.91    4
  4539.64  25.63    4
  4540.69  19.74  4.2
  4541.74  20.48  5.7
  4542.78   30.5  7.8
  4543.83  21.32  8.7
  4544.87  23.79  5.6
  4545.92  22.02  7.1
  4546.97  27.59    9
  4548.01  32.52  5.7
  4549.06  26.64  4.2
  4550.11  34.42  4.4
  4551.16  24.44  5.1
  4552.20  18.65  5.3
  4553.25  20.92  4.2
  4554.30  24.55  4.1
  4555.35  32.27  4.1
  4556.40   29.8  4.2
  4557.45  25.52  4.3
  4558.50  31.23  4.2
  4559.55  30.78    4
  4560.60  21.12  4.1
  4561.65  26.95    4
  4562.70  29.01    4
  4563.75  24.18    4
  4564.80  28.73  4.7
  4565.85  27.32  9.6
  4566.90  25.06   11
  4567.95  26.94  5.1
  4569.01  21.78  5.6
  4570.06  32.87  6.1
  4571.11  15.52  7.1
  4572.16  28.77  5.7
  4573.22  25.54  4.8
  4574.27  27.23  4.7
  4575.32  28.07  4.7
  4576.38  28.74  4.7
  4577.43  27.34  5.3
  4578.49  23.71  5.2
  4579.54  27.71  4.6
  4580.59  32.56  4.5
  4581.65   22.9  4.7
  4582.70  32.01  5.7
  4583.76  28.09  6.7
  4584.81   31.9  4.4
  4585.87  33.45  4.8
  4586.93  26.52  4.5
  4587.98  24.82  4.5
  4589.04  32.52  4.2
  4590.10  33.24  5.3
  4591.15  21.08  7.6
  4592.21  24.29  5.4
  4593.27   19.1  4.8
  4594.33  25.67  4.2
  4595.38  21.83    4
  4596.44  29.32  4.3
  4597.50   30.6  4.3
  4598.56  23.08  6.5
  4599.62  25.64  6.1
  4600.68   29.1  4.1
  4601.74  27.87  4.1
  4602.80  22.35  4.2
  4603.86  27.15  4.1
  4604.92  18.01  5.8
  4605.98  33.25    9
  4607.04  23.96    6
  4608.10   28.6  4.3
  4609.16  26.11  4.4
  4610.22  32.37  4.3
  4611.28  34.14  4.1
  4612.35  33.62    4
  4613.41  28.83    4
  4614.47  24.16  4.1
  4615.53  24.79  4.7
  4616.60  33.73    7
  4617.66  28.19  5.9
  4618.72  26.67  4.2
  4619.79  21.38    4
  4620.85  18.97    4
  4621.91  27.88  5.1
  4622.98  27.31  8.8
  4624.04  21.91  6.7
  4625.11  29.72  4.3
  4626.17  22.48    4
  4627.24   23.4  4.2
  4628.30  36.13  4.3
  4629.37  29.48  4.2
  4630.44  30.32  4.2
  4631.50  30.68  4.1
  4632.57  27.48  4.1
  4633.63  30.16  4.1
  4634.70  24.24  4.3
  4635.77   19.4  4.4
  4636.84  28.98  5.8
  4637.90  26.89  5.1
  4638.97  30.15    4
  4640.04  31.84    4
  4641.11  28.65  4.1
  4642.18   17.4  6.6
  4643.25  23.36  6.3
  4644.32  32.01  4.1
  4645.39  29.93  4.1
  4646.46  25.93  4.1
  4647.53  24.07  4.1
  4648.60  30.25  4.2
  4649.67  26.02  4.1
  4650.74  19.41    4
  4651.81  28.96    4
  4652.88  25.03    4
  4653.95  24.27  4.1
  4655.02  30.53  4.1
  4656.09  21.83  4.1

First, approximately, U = 15.43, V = 36.13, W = 18.01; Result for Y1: 51.6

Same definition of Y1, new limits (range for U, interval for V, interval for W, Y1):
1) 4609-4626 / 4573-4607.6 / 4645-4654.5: 52.4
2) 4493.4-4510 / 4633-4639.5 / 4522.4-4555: 46.3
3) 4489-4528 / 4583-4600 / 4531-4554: 48.9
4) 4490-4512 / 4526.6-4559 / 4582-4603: 50.5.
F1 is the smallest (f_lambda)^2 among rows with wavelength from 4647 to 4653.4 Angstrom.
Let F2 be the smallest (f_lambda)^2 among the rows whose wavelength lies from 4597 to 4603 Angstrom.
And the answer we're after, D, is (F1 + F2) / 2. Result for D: 438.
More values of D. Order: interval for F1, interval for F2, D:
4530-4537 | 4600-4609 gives 353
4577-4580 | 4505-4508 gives 556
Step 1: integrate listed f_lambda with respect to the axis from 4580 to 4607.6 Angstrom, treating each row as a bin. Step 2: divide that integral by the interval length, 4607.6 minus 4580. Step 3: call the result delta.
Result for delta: 26.9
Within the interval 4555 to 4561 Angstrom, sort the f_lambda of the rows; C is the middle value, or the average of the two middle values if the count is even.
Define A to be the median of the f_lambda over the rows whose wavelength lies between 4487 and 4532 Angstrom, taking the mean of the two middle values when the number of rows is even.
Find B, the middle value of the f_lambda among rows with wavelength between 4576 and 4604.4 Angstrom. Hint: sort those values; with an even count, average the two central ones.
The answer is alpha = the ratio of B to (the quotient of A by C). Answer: 32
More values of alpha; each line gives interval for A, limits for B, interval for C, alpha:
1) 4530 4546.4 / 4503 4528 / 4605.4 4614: 34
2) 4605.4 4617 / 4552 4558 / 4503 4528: 23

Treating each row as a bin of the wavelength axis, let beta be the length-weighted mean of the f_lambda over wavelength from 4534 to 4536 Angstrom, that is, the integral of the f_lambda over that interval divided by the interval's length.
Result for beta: 24.9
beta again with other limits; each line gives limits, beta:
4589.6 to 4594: 24.4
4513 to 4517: 27.1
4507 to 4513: 30.2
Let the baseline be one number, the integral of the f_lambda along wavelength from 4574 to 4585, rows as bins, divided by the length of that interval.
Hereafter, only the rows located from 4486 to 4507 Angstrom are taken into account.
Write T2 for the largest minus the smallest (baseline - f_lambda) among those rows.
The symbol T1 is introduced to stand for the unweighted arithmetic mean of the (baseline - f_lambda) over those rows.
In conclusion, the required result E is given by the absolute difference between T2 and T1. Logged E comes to 15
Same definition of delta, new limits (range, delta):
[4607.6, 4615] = 29.7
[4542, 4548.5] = 26.1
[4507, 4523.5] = 27.1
